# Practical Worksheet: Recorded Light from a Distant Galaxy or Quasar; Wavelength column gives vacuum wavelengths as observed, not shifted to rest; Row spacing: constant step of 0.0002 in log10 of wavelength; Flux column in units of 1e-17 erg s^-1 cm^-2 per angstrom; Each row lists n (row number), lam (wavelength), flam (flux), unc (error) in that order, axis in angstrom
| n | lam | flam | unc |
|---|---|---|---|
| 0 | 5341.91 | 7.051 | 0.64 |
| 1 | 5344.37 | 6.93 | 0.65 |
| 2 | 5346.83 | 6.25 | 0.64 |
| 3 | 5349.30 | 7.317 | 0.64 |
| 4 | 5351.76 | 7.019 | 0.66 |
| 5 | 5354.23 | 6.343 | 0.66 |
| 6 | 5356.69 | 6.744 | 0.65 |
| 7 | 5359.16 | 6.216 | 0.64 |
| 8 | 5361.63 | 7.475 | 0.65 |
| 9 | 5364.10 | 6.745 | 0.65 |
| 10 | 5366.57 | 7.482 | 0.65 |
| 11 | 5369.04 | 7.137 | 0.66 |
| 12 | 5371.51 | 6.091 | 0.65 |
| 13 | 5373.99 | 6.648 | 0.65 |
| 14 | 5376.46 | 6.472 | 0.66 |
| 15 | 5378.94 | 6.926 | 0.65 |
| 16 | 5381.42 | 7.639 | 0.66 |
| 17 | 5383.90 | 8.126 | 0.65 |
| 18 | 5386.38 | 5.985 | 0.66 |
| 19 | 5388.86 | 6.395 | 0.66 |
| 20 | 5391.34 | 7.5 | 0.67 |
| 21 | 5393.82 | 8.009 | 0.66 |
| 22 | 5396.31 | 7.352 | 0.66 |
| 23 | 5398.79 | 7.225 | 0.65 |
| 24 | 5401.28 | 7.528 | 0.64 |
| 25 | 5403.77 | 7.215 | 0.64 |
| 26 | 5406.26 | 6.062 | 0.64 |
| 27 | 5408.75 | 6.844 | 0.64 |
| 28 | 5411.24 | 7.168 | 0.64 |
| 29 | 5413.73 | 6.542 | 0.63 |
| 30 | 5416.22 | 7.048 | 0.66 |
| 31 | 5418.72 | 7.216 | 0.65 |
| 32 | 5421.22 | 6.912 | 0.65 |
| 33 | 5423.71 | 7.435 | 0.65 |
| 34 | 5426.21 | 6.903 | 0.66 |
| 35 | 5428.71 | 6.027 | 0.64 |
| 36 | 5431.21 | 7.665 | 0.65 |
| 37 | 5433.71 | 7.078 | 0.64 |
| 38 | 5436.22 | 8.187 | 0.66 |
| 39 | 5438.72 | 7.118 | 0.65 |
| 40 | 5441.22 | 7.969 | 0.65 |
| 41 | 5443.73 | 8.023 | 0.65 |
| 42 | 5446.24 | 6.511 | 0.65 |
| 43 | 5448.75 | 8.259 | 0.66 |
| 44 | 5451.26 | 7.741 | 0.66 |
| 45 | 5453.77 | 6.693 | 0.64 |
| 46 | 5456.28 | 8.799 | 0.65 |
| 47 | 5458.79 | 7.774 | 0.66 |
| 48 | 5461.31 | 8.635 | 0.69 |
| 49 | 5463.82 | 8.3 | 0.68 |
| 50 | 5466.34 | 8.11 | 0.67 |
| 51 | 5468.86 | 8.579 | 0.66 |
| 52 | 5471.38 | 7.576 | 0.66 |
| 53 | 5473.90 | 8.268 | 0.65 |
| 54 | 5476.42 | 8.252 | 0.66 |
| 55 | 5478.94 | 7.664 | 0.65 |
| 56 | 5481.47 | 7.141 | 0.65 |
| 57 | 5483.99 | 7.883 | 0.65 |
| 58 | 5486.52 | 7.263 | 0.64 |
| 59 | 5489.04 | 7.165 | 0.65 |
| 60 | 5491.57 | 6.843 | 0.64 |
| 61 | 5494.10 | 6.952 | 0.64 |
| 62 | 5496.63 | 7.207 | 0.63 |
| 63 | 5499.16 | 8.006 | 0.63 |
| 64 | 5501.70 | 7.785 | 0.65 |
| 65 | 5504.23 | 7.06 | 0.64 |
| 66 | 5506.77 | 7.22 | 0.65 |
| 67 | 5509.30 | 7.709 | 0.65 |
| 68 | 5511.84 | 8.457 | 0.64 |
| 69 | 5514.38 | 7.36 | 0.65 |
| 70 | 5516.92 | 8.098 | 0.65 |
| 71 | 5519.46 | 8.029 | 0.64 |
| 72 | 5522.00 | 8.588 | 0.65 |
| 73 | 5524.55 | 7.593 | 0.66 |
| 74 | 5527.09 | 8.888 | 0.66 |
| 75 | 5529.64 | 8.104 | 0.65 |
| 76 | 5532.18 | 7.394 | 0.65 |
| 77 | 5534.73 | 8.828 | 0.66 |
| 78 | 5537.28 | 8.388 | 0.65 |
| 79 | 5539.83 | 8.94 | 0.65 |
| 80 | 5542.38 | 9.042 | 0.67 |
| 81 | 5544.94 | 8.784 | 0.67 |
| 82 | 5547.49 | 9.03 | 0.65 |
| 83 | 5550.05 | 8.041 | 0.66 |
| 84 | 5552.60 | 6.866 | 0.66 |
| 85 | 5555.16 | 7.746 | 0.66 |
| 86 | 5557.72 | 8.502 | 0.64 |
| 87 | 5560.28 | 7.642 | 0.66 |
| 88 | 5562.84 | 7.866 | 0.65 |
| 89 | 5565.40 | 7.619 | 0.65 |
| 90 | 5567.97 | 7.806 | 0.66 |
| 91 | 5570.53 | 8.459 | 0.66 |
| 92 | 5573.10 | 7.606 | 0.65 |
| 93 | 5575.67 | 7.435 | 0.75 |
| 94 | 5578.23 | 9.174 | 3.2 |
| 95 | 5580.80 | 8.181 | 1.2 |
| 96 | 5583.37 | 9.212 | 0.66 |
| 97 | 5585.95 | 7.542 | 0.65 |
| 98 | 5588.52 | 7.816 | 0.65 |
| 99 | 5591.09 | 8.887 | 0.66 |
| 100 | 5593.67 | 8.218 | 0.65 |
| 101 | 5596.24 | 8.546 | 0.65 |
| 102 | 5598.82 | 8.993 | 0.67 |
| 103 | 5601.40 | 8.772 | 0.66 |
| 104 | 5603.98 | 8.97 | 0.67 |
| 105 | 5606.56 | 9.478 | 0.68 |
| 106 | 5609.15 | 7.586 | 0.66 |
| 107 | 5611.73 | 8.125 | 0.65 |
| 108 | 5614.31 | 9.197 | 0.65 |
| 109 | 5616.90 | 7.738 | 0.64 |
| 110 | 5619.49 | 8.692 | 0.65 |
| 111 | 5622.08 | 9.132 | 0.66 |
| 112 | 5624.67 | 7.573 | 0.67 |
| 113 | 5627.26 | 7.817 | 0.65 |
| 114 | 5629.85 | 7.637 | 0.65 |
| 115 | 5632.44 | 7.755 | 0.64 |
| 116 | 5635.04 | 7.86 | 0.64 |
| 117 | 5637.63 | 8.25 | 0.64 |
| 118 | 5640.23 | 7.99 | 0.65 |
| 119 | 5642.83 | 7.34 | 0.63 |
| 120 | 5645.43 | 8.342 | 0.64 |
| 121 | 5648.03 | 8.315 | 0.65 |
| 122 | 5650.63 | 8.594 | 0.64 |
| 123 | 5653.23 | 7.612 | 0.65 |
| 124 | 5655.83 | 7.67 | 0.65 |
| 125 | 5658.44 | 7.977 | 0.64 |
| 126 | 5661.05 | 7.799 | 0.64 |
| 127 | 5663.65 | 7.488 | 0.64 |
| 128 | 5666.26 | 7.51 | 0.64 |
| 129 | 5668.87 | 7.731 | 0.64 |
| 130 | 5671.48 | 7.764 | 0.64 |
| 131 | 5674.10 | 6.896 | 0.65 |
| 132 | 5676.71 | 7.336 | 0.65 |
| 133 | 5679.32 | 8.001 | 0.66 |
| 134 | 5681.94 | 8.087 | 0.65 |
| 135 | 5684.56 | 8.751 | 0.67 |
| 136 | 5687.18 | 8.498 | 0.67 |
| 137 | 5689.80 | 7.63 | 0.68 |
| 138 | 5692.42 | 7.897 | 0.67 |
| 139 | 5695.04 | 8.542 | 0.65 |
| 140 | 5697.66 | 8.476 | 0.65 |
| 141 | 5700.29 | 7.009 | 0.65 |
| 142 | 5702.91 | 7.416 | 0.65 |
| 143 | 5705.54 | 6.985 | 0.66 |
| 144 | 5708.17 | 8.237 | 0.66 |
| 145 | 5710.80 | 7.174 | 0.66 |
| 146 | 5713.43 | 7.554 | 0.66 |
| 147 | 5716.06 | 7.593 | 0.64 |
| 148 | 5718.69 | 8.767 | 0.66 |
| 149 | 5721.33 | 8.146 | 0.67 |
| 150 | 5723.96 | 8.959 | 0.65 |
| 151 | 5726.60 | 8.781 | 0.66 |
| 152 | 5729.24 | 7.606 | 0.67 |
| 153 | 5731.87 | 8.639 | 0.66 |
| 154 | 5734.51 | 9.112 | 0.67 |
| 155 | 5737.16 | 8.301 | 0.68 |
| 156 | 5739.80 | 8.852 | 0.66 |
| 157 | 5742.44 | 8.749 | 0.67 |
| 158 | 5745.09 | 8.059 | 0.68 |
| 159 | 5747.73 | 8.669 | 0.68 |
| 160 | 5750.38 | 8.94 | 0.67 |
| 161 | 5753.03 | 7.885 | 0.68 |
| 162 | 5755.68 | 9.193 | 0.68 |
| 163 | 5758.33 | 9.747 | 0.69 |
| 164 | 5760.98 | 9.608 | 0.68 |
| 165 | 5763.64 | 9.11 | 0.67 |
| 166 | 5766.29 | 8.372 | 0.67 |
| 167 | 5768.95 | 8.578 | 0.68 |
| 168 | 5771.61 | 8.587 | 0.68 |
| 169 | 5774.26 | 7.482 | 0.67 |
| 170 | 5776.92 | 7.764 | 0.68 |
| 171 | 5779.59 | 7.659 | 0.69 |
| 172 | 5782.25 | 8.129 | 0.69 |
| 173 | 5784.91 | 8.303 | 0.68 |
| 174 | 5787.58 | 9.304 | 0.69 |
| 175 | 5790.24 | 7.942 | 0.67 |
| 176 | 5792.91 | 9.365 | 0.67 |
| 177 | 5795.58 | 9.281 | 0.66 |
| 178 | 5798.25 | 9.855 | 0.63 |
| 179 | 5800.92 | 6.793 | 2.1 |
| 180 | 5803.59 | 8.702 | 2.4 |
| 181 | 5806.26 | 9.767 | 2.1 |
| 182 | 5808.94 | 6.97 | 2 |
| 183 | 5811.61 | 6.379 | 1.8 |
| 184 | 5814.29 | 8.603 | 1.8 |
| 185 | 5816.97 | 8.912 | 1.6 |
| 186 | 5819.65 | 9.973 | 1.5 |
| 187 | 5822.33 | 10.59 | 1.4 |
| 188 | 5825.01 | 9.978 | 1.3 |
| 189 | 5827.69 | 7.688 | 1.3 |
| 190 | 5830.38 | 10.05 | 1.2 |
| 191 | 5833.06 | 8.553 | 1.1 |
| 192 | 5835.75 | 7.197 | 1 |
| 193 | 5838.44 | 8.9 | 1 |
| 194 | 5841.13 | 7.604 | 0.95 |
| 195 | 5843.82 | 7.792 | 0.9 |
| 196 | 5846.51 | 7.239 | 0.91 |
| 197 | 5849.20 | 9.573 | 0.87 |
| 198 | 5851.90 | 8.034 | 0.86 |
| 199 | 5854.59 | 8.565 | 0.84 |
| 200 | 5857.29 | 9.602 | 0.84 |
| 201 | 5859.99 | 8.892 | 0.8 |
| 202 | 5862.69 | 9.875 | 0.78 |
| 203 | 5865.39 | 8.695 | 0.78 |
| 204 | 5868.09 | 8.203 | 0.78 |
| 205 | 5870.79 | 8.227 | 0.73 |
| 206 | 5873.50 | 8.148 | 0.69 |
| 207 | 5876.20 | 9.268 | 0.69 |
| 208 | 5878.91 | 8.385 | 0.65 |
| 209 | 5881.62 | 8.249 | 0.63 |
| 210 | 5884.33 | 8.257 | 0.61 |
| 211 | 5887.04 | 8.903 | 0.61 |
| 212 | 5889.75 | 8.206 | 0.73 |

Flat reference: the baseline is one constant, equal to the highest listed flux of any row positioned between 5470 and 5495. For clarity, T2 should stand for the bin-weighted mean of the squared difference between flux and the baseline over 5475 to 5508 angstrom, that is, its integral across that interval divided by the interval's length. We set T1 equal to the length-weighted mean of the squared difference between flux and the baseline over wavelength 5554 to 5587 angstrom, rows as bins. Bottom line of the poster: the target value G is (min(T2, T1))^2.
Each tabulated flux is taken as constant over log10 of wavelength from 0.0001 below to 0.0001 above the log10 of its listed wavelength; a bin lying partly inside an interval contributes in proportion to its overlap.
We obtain 0.14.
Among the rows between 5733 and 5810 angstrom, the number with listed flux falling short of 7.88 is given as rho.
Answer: 5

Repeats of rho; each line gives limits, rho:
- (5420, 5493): 17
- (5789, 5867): 8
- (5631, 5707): 16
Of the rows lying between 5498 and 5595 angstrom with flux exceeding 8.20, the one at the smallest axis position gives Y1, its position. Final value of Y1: 5511.84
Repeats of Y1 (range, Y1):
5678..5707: 5684.56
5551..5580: 5557.72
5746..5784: 5747.73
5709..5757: 5718.69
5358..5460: 5448.75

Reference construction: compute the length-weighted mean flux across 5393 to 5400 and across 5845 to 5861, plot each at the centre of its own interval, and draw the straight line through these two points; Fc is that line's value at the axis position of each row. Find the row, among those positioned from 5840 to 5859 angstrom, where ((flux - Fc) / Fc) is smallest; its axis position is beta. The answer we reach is 5846.51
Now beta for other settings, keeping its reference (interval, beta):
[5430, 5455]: 5446.24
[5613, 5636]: 5624.67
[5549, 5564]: 5552.60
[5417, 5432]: 5428.71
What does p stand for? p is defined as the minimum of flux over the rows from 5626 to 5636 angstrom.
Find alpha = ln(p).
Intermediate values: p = 7.637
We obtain 2.03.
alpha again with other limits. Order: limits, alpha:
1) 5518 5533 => 2.00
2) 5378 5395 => 1.79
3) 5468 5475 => 2.02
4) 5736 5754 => 2.06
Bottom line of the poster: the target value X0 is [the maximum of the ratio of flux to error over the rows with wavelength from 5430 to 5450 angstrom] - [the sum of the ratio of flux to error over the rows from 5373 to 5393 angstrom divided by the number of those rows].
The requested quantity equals 1.9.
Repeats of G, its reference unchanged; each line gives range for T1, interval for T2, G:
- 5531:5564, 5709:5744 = 0.14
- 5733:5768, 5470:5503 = 0.34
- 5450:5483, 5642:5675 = 0.17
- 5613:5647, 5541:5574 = 0.12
